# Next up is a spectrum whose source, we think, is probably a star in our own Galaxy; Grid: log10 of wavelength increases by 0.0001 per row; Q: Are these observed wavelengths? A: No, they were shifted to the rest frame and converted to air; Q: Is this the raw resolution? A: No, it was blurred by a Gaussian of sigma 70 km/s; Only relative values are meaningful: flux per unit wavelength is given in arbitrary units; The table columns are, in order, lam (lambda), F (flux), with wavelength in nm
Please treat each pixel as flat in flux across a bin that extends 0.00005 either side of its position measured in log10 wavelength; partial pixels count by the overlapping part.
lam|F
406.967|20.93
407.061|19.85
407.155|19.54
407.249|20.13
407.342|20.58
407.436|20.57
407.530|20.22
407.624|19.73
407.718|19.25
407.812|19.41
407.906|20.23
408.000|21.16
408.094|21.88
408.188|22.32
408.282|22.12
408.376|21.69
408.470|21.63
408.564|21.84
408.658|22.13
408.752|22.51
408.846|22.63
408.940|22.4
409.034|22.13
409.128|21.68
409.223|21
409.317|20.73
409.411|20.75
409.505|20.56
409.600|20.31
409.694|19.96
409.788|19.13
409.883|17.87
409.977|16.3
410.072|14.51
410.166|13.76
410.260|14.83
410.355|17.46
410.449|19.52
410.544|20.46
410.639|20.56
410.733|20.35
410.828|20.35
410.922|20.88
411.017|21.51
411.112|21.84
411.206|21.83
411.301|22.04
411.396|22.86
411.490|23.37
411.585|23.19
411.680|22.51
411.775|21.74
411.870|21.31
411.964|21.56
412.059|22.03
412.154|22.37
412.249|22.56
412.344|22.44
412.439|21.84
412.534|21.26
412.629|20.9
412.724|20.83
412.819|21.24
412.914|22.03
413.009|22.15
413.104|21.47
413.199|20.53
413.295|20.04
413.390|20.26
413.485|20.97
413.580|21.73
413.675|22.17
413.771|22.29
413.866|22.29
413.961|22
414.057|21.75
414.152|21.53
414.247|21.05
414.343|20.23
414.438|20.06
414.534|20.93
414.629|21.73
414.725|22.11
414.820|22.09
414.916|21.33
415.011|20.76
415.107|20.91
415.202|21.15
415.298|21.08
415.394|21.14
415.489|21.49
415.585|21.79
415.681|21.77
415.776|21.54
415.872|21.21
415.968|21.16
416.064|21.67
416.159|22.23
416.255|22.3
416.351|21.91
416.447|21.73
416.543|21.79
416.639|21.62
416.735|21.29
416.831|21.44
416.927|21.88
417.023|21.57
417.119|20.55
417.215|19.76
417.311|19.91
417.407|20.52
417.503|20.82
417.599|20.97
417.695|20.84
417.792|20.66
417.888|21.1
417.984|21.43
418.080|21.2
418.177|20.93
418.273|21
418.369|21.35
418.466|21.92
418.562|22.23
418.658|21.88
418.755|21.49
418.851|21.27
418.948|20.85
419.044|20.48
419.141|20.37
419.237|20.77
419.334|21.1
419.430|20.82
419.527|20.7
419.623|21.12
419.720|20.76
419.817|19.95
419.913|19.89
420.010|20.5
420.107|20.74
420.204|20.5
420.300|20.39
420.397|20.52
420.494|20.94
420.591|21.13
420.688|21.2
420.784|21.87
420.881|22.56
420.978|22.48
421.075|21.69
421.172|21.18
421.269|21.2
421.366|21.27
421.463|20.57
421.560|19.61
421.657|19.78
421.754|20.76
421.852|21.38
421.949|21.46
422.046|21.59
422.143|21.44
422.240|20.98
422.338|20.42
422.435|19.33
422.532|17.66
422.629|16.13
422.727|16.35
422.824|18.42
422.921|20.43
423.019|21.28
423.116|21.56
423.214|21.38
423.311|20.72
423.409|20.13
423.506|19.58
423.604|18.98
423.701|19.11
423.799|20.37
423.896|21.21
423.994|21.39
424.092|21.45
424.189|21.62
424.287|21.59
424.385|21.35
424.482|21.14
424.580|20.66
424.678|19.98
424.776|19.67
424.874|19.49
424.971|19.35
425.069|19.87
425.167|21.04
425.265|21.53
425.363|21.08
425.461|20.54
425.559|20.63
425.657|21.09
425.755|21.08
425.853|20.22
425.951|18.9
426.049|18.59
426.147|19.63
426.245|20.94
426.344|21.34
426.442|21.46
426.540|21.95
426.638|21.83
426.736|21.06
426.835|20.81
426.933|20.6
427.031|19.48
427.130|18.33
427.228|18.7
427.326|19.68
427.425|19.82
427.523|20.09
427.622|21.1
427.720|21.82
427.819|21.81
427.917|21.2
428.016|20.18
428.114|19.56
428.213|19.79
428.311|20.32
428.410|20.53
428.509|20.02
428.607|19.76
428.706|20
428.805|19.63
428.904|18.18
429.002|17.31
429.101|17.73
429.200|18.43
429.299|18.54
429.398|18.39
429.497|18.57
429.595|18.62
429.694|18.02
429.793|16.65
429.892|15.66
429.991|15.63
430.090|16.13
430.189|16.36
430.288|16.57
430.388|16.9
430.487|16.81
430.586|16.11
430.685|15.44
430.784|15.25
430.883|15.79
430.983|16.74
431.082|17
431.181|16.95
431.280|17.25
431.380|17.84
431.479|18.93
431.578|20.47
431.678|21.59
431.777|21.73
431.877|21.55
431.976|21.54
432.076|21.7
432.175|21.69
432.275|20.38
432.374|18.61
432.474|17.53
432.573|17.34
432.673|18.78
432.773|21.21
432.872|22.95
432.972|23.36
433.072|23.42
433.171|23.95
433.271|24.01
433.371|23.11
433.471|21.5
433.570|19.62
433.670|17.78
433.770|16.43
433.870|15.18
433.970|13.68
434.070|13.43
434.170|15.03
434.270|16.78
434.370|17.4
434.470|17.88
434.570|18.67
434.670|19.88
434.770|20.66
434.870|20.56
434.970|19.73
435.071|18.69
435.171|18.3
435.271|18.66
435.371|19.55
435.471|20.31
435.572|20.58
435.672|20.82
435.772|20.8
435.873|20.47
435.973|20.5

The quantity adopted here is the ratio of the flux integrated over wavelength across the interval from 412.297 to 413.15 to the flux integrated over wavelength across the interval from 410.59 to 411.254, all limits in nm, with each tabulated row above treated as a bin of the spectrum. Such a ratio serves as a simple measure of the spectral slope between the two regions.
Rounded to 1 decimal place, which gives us 1.3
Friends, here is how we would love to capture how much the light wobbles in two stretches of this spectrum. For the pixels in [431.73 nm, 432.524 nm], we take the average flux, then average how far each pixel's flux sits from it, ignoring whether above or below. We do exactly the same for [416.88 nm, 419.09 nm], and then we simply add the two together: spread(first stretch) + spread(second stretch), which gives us 1.80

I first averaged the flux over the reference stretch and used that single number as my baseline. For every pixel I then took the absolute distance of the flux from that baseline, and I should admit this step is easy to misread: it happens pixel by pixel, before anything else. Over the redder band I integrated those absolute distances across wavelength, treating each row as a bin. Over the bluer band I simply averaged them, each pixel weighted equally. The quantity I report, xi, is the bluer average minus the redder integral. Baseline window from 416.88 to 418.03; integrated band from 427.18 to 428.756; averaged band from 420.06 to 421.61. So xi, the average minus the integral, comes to -0.8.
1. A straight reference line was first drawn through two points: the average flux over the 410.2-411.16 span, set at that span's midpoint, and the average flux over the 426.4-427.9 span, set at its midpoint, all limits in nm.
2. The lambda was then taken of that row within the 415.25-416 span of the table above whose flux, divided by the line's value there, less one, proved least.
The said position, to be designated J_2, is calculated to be 415.298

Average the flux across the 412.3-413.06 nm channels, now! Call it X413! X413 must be 21.6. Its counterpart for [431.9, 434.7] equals 19.4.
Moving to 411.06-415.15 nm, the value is 21.6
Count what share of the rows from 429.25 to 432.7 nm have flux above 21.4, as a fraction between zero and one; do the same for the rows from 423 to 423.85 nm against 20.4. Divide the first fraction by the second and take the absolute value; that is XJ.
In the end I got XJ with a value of 0.39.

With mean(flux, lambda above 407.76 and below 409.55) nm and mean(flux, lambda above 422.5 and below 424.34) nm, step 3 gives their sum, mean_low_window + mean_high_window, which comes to 41.5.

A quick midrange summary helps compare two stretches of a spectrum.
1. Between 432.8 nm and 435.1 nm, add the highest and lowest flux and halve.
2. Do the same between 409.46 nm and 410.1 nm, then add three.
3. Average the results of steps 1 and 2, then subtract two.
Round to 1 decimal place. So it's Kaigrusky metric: 17.6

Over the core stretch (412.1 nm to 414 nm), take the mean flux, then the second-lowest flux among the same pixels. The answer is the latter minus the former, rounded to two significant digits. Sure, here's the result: -1.3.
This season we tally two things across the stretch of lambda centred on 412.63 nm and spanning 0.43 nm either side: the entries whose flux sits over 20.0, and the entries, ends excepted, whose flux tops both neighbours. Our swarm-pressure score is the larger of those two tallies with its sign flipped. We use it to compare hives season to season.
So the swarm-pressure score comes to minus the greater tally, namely -9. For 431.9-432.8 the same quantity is -5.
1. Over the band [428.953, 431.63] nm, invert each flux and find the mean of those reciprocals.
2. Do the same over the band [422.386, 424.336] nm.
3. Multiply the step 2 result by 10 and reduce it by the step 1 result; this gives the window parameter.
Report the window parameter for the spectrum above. 0.447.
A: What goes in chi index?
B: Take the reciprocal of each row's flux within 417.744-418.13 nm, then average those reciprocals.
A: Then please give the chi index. 0.0474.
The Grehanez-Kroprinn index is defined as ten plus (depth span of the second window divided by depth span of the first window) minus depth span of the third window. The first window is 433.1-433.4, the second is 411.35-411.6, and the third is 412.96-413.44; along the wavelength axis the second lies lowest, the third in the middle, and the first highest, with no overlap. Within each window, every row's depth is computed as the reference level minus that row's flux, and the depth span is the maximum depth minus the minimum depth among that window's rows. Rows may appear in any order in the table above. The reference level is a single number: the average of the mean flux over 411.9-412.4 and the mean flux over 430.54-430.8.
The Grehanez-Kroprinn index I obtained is 8.5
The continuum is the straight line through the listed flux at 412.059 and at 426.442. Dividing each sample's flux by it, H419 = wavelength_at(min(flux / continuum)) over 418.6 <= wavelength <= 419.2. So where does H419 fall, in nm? 419.141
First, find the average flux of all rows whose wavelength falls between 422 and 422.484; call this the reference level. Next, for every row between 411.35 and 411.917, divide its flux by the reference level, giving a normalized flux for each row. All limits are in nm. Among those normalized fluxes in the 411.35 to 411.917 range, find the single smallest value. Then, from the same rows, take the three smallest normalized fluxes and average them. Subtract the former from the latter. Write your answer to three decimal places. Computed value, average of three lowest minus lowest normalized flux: 0.026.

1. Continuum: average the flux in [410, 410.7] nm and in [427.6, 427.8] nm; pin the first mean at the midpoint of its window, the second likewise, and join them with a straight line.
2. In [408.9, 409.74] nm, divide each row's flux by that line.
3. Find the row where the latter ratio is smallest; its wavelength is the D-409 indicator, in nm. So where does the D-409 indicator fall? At 409.694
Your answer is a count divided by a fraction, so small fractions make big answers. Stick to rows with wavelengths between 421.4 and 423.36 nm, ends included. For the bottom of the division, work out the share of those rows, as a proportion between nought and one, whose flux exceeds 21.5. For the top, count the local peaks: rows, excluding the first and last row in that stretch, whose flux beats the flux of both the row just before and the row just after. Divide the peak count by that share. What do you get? 20.0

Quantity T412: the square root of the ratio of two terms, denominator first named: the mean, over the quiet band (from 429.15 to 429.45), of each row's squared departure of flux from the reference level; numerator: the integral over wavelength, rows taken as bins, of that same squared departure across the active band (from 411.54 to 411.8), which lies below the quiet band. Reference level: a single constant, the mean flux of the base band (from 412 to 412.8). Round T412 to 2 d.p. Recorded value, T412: 0.15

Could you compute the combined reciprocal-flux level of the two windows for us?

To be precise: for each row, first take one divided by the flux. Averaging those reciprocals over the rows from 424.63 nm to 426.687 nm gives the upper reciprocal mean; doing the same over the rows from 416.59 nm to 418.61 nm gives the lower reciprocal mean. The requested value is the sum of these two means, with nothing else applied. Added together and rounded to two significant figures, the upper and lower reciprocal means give 0.096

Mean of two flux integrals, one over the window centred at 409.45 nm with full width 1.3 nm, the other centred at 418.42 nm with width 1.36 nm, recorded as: 27.5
